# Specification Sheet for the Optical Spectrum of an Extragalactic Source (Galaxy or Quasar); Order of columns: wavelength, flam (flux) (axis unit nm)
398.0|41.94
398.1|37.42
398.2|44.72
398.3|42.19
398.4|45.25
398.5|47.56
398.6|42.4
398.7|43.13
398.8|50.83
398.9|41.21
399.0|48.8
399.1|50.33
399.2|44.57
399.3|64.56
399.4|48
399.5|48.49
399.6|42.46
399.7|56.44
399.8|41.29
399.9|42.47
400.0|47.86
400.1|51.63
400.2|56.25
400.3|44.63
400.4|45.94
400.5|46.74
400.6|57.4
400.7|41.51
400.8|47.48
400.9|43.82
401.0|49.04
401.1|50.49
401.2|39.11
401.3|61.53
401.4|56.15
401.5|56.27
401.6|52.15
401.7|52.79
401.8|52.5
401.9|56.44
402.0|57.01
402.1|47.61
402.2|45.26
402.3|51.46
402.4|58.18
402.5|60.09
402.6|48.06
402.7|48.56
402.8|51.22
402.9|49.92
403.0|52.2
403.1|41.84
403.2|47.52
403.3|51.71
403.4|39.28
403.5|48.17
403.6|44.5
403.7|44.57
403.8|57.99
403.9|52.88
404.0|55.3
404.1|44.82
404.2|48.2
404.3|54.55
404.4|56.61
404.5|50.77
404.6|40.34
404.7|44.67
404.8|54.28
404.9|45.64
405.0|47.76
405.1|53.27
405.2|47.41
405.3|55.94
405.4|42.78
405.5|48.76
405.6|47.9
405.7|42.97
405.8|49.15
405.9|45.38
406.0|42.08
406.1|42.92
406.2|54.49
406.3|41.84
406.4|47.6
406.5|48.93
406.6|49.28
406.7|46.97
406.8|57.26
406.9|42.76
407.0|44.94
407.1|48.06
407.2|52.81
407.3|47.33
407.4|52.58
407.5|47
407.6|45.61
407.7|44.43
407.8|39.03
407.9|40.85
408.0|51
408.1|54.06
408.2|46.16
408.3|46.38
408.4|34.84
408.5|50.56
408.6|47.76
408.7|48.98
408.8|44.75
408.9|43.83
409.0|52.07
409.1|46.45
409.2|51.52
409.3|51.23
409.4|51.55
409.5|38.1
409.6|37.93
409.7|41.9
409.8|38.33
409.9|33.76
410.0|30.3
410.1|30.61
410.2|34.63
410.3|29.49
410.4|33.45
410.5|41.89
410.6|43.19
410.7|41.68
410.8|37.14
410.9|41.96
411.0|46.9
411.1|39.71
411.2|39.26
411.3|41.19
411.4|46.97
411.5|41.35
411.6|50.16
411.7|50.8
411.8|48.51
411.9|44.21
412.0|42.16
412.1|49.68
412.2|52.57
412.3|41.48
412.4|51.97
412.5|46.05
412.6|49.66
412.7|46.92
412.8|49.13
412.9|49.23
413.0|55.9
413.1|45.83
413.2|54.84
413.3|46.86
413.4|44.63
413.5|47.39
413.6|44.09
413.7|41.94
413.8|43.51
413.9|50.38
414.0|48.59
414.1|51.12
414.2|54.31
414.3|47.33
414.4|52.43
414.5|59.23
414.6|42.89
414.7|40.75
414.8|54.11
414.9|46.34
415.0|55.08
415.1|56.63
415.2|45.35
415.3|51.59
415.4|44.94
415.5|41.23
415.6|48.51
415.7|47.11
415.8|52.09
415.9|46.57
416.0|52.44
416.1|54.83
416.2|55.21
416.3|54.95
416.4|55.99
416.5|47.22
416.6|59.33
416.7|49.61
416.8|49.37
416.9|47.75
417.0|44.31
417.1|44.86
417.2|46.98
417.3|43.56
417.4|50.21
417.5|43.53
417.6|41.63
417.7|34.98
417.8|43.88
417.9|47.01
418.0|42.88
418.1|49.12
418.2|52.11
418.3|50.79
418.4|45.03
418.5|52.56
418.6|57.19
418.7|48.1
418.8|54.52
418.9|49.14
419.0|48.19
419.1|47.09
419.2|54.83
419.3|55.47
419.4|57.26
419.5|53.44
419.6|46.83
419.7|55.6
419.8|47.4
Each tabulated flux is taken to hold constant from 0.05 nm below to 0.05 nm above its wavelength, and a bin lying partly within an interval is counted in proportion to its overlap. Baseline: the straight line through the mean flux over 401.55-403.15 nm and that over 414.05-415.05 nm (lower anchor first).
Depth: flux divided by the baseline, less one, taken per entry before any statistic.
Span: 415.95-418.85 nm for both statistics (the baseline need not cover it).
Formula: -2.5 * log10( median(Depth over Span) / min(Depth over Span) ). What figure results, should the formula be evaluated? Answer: 3.08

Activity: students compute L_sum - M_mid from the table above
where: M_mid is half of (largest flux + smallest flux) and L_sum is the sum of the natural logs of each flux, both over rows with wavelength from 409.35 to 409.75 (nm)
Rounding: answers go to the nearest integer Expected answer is -30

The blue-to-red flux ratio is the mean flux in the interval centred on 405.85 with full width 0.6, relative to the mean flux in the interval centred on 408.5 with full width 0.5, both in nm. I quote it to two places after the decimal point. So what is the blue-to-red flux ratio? 0.99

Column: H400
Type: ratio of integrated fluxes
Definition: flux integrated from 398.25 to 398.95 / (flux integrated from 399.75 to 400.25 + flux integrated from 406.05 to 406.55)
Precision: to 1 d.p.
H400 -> 0.7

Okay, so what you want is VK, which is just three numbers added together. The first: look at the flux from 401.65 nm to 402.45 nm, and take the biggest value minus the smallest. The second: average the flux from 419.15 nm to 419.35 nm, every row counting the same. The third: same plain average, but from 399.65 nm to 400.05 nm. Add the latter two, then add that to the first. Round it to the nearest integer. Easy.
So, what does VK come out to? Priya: 115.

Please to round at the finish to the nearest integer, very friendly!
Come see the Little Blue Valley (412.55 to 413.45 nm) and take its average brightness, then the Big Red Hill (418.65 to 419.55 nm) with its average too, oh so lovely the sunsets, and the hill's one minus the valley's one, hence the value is 3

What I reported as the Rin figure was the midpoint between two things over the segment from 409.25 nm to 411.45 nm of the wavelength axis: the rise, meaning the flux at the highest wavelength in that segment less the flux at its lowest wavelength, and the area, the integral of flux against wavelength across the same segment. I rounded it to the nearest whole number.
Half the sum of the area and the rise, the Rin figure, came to 41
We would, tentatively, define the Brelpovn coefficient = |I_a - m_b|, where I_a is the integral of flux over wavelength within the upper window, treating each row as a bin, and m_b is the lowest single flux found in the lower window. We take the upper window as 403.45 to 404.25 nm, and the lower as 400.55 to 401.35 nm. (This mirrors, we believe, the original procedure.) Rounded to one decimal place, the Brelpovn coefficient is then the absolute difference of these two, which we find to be 0.5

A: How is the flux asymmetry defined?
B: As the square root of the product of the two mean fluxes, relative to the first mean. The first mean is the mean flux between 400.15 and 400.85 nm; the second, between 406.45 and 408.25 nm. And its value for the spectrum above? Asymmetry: 0.99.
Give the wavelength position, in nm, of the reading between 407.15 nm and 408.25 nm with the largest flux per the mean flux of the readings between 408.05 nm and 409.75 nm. 408.1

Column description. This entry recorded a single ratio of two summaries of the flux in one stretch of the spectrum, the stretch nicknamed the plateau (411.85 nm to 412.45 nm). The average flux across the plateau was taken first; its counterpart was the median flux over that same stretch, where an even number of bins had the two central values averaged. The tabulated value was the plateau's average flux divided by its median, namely 1.00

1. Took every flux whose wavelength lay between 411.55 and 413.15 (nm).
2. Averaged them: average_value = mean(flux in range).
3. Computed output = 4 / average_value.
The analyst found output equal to 0.0827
